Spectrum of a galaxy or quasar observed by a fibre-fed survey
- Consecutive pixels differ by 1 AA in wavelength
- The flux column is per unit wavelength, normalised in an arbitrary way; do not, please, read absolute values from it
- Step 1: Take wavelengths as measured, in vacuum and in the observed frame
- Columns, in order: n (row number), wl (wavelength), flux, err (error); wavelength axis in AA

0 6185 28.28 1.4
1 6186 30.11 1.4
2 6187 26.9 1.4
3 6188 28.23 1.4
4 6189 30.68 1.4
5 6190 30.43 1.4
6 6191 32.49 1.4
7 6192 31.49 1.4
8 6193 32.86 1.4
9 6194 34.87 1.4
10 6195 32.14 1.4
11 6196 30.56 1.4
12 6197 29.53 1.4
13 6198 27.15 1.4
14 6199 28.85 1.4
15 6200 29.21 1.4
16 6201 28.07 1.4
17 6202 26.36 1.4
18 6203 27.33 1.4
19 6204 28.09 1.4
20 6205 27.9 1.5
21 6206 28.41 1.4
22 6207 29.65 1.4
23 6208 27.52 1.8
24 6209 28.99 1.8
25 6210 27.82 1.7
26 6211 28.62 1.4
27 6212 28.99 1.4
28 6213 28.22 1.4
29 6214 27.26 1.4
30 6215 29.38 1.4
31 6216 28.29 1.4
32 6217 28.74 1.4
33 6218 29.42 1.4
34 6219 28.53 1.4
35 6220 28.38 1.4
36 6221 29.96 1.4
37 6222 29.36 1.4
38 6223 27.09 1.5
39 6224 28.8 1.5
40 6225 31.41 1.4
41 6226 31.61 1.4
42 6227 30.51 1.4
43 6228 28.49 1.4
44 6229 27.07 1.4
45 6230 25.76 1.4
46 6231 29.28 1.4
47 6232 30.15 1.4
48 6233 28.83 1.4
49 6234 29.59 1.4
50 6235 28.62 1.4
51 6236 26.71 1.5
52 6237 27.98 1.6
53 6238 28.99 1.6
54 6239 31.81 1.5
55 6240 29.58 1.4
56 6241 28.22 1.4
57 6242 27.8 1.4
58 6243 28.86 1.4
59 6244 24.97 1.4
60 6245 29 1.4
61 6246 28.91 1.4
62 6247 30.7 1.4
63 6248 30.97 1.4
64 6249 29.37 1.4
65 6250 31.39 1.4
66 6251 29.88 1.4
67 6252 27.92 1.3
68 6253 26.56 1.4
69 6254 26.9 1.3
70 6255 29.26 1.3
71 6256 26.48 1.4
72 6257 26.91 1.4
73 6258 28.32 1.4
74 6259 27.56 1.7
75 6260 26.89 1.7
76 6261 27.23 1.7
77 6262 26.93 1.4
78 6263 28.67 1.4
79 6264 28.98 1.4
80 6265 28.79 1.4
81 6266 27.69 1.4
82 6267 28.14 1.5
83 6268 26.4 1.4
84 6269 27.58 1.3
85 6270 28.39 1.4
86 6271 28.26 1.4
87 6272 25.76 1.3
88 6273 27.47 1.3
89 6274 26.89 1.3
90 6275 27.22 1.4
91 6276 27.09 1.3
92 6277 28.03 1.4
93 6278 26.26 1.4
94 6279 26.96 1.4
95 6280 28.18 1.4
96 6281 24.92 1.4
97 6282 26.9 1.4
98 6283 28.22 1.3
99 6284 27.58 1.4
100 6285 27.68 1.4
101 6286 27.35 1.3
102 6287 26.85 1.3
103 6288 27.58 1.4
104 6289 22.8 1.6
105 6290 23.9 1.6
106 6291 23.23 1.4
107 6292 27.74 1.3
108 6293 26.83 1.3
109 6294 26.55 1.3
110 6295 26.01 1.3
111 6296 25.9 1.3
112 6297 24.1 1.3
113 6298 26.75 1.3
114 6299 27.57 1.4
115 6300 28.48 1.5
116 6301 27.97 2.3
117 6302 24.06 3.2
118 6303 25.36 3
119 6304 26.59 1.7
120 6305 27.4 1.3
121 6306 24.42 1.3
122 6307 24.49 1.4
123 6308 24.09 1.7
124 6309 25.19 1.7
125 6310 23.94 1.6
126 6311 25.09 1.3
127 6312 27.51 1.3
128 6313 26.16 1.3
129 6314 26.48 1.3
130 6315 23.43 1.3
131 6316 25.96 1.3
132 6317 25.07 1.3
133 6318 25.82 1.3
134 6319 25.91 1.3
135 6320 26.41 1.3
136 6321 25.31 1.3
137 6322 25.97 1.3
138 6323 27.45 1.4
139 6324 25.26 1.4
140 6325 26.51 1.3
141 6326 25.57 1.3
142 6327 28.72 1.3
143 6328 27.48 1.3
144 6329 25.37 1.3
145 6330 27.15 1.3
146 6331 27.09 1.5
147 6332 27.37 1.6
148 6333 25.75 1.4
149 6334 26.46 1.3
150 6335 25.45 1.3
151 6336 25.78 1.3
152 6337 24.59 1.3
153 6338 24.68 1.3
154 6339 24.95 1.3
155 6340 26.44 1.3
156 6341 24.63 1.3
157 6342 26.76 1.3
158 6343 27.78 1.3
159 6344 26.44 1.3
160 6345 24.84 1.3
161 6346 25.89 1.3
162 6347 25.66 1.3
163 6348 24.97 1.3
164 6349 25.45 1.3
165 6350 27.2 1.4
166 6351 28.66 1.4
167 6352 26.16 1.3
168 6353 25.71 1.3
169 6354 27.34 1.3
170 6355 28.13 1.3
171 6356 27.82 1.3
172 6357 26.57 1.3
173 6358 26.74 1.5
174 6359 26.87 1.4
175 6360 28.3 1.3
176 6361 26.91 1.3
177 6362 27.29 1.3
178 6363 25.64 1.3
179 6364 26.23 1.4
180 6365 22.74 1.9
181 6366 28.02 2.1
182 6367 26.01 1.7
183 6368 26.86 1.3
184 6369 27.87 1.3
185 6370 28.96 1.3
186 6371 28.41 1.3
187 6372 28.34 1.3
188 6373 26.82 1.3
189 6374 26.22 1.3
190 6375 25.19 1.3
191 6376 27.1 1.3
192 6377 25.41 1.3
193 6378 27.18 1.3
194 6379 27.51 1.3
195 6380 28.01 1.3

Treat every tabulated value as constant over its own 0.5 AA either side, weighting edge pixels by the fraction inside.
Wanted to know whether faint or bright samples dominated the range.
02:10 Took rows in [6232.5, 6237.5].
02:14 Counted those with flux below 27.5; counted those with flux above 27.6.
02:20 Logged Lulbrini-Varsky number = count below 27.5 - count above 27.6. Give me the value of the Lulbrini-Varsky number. -3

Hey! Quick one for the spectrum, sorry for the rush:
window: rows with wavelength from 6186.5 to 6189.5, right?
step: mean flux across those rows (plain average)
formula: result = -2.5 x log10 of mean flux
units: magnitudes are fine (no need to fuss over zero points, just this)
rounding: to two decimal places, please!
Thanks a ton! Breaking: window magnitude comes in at -3.64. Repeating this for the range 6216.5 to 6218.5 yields -3.66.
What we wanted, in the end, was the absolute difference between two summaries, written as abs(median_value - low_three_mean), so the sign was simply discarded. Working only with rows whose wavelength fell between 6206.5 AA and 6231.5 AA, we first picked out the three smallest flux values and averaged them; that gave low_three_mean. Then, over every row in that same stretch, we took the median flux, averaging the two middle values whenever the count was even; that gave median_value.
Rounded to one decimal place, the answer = 2.1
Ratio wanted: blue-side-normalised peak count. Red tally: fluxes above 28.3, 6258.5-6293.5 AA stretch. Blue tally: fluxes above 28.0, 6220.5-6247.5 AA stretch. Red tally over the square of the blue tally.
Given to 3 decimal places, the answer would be 0.010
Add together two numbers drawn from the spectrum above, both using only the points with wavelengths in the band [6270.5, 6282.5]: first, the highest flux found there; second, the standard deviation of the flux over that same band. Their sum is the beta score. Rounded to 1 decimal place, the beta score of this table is 29.2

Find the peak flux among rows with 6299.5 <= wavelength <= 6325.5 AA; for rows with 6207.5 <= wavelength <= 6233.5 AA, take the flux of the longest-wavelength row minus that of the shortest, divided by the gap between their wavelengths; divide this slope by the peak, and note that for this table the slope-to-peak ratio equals 0.0018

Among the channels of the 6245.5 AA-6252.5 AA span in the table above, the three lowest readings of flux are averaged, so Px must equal 29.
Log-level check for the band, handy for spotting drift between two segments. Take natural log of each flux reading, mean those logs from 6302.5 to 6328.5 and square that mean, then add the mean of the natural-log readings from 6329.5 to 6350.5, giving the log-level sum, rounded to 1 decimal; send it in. 13.8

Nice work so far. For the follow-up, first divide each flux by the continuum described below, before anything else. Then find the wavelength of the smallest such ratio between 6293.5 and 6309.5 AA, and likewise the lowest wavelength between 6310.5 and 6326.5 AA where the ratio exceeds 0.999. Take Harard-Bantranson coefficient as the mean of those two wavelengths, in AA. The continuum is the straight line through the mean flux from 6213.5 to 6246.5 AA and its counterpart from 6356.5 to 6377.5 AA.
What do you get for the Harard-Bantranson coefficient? 6310.0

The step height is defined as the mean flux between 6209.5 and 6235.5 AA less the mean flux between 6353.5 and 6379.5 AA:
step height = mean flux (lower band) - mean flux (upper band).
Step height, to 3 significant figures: 1.91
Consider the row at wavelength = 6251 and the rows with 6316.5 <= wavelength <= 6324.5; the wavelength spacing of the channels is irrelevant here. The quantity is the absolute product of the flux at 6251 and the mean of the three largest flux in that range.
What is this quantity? 795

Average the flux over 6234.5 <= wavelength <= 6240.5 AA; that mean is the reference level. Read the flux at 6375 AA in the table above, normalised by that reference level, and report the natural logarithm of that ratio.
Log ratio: -0.14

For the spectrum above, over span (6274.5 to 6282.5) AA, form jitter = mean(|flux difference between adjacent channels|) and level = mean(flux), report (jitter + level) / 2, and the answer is 14.2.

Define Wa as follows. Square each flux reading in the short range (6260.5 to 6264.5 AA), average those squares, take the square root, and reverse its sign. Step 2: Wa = -28.0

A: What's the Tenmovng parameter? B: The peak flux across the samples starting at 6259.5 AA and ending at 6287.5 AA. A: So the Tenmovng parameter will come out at 28.98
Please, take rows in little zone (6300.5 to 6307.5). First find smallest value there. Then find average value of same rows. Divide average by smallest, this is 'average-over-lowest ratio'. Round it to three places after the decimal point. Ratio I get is 1.070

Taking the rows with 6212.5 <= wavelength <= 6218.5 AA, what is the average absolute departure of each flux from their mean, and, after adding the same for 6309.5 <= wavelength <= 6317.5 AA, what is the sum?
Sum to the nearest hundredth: 1.70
